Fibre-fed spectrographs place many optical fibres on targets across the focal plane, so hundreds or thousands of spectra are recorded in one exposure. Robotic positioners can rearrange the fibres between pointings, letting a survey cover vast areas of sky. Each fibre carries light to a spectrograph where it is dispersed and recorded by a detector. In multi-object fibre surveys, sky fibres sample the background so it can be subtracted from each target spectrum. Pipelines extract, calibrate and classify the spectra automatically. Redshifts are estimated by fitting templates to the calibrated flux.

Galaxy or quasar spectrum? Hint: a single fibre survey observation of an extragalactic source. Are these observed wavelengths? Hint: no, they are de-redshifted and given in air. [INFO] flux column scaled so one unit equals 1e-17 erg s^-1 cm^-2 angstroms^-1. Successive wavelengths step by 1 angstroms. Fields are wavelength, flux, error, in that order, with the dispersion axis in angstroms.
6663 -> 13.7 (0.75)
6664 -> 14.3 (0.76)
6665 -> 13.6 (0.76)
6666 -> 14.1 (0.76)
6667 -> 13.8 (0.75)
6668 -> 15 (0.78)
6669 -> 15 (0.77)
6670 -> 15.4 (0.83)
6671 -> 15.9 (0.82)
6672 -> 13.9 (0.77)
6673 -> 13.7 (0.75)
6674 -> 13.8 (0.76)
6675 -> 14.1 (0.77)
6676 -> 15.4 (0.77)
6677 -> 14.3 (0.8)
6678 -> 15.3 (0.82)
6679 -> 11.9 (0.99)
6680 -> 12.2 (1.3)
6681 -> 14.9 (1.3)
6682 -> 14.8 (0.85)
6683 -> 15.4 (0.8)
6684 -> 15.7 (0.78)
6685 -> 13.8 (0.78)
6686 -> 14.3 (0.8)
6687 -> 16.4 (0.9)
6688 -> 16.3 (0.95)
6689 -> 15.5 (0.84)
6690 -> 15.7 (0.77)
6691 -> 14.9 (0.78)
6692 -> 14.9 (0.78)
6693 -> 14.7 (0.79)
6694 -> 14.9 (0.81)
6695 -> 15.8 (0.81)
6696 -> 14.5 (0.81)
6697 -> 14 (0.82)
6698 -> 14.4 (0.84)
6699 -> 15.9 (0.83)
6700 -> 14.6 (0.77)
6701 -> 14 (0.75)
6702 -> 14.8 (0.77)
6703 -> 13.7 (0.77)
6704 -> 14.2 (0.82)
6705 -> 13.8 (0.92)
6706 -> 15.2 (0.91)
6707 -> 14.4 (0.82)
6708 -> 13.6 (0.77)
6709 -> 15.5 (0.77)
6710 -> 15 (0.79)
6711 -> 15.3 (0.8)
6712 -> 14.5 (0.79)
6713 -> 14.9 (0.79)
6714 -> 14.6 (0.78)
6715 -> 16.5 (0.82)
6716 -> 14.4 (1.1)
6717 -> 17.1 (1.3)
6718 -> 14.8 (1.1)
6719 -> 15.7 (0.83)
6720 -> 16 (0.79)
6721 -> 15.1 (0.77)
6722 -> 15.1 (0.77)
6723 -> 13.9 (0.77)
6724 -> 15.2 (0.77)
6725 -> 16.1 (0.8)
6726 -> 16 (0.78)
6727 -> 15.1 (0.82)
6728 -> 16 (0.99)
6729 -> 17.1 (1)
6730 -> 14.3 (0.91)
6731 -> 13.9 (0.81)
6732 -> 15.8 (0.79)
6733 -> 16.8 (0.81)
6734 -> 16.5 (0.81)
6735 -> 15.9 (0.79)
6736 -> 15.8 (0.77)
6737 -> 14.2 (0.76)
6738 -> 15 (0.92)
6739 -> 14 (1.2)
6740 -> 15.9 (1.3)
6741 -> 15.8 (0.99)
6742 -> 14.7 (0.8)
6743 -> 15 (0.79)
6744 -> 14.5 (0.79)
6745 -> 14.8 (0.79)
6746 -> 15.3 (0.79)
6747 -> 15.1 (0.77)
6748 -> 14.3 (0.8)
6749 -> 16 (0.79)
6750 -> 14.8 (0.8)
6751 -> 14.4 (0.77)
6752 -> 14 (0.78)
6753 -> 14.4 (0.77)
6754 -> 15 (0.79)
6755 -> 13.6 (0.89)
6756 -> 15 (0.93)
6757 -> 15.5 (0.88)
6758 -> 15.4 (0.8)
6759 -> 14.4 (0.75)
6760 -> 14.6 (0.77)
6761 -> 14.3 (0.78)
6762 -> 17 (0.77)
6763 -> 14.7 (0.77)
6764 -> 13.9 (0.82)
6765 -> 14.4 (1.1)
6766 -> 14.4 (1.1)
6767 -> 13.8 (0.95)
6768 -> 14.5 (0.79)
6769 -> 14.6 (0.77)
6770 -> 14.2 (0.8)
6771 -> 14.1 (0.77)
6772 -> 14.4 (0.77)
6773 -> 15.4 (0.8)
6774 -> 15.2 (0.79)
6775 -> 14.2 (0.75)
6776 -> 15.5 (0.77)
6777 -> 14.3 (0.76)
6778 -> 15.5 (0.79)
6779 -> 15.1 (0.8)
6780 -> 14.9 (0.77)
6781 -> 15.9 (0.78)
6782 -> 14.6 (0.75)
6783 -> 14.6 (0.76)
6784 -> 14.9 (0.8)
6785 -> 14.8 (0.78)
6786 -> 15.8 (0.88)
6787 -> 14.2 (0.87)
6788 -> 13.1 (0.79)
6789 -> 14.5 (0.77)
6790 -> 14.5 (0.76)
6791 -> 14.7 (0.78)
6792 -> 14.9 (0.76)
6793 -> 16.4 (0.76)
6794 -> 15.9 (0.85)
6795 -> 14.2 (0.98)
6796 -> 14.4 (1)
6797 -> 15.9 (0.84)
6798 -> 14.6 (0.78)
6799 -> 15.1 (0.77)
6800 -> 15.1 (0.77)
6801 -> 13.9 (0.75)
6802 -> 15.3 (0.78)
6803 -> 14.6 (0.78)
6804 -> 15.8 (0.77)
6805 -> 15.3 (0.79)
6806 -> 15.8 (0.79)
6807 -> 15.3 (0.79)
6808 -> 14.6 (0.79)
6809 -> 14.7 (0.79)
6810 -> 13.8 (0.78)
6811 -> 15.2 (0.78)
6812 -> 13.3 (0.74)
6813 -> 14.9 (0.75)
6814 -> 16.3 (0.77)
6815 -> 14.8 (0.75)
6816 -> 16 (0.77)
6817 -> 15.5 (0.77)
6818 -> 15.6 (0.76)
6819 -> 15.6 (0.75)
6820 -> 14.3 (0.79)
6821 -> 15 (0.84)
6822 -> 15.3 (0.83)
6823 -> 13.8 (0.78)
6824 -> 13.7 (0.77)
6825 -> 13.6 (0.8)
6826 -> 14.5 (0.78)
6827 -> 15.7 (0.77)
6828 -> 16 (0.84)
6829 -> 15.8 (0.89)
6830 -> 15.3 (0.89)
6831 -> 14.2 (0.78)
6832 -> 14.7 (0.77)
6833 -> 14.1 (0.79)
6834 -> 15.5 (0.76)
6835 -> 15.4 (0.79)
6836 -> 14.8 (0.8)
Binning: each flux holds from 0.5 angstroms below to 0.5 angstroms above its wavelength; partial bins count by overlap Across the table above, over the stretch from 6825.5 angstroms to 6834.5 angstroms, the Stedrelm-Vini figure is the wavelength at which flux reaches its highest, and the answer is 6828 angstroms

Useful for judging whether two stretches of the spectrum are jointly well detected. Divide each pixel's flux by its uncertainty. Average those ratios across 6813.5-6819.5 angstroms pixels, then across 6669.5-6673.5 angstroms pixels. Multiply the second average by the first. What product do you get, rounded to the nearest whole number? 381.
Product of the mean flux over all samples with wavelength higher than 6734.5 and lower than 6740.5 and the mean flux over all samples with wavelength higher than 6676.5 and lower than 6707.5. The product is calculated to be 222.2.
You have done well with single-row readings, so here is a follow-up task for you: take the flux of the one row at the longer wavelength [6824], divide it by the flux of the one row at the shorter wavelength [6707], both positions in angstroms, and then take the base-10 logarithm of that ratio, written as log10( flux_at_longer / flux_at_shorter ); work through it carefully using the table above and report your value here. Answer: -0.02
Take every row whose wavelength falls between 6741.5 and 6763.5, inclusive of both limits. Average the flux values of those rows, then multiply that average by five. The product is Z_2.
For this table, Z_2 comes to 74.3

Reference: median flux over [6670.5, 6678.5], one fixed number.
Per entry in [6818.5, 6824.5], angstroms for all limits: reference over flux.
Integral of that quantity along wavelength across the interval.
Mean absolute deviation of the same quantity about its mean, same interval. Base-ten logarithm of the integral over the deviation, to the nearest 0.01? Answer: 2.11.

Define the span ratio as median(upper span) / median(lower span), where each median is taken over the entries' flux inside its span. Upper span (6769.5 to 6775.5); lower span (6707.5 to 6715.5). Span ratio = 0.96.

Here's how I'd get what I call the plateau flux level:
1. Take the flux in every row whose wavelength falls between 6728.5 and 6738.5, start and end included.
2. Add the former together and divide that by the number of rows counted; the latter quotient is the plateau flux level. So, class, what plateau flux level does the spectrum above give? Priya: 15.5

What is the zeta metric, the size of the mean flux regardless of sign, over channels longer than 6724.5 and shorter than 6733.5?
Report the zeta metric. 15.7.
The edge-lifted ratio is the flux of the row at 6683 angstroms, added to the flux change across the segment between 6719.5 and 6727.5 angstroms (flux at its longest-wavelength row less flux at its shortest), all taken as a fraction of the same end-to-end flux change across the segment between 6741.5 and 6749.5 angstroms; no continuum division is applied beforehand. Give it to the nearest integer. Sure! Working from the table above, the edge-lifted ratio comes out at 11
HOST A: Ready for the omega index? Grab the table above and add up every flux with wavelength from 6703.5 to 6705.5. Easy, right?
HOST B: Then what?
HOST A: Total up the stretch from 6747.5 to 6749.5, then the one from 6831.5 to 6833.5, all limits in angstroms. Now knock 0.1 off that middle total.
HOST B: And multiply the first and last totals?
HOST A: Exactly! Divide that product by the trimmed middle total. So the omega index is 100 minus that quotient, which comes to 73.3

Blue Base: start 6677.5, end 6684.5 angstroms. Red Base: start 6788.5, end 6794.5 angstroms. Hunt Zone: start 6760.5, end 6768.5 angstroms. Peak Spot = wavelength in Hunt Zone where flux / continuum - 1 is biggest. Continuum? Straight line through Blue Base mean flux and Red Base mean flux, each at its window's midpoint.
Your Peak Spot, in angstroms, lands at 6762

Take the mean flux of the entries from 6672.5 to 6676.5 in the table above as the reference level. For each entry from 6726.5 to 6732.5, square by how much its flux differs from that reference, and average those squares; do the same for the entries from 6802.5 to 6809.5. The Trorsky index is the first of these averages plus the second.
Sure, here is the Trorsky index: 3.5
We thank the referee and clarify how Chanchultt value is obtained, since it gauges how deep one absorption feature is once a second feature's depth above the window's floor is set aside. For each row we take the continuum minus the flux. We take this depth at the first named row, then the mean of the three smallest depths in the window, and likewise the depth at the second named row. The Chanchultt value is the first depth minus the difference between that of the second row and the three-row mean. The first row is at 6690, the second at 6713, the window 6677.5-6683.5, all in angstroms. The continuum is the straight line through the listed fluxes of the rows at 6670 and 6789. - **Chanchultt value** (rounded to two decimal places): -0.51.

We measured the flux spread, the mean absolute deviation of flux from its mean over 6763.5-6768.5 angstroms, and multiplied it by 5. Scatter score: 1.40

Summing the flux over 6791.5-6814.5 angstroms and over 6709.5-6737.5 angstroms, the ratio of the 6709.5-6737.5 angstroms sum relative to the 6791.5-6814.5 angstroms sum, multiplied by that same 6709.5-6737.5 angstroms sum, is 539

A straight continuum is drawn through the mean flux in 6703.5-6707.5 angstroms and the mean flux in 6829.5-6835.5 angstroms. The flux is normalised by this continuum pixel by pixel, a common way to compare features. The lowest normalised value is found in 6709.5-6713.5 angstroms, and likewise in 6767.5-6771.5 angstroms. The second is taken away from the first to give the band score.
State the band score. 0.04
